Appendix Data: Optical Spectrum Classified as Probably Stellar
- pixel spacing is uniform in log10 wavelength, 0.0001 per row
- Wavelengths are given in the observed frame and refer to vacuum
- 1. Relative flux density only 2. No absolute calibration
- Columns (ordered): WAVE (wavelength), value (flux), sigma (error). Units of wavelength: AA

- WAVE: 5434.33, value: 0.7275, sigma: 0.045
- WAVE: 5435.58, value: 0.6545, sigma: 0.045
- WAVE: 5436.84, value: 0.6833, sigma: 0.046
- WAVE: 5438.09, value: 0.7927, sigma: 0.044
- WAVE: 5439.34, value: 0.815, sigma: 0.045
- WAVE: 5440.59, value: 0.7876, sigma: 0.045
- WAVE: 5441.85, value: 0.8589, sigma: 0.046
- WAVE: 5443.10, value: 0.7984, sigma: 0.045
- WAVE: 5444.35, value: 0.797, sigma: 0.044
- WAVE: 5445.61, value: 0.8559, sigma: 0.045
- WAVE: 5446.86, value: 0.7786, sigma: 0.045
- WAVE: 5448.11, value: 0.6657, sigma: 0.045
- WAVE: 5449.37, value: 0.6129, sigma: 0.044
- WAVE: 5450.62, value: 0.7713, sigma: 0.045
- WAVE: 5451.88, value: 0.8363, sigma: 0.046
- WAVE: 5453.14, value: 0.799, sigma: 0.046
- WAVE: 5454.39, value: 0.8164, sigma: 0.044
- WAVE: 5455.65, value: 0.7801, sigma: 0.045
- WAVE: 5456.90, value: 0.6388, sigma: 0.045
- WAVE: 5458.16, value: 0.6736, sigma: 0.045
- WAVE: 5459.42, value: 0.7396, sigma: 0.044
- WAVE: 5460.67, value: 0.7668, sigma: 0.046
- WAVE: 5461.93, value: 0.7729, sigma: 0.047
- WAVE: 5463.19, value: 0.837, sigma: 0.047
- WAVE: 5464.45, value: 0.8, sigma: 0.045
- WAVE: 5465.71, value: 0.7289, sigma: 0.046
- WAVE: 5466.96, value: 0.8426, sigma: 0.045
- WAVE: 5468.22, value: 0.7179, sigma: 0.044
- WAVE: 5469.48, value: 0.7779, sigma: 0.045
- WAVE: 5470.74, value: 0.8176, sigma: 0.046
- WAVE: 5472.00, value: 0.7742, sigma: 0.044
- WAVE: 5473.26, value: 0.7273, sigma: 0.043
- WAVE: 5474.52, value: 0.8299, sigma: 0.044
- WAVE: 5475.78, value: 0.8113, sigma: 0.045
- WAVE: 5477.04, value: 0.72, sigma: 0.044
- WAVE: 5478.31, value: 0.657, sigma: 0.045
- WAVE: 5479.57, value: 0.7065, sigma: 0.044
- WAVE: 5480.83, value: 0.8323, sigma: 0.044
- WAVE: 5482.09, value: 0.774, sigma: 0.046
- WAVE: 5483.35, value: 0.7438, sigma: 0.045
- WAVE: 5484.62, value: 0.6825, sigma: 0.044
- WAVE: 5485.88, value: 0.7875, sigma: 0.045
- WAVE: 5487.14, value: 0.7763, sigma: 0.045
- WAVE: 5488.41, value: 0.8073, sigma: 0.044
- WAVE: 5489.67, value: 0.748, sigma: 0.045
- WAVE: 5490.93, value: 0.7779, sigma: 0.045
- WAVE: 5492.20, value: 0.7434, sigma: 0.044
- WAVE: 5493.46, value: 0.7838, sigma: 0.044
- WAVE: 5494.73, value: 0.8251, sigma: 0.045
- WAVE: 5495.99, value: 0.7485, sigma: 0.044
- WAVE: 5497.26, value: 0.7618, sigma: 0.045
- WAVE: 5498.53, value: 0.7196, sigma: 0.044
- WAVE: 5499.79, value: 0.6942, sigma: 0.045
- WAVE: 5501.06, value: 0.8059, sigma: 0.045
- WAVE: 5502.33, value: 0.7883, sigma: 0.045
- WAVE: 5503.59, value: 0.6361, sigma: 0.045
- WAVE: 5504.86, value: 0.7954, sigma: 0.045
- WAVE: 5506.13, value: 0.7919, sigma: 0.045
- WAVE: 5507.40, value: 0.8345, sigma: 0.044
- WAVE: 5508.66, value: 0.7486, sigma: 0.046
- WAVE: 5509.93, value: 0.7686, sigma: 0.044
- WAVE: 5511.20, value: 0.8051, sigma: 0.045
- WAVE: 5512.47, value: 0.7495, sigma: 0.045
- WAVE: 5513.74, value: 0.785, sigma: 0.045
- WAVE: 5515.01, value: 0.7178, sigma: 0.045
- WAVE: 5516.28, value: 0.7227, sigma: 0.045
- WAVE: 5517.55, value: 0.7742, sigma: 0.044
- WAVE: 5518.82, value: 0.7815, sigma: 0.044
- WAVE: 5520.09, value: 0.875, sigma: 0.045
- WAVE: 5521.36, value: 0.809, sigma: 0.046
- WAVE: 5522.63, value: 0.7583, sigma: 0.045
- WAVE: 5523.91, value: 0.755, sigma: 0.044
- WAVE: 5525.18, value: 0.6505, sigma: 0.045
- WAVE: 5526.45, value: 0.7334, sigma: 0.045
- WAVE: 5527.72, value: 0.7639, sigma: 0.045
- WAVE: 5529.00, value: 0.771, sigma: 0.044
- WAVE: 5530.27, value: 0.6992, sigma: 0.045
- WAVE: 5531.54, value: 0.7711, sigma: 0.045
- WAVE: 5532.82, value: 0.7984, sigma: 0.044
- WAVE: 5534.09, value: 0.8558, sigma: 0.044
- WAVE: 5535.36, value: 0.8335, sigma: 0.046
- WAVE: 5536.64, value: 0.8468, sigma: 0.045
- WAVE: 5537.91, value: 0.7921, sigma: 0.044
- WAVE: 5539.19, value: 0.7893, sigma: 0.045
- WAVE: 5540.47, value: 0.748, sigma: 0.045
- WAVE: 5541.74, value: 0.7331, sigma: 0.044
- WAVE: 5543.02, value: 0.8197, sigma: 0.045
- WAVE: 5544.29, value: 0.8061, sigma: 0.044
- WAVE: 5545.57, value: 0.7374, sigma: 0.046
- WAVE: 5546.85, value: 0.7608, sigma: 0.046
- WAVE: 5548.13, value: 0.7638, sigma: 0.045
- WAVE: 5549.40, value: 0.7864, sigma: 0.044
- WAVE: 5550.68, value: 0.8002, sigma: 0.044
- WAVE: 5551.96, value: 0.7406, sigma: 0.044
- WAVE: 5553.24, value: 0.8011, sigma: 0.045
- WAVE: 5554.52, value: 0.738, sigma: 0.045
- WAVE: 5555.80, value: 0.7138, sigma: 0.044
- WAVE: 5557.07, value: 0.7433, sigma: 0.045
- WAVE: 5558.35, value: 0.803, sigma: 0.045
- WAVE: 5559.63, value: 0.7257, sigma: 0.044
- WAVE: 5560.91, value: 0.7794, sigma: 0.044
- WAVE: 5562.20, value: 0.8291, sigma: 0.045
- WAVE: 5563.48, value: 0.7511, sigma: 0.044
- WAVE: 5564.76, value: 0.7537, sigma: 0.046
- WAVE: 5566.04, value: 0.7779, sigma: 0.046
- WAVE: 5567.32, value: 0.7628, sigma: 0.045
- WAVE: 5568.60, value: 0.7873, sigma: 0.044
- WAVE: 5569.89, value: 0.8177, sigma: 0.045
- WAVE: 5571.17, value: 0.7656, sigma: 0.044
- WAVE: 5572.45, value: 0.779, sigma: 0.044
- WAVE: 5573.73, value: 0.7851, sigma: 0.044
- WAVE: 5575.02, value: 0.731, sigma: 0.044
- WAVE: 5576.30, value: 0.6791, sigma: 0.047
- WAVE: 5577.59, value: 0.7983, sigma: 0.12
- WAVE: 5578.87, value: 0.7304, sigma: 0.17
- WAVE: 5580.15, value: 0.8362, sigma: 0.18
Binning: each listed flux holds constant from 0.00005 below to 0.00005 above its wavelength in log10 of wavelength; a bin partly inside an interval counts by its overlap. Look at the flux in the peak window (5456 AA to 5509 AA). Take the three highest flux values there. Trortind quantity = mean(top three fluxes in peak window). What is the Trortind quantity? 0.838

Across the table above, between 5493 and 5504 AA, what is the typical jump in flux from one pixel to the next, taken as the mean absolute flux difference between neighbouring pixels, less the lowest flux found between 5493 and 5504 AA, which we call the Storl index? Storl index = -0.58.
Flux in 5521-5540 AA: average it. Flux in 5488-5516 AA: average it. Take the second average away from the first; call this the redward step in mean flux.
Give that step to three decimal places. 0.010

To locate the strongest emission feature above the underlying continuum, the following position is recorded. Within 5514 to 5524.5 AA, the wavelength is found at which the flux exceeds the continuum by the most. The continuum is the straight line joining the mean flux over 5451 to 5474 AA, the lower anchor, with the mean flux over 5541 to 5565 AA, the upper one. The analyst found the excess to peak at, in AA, 5520.09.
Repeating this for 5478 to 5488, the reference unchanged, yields 5480.83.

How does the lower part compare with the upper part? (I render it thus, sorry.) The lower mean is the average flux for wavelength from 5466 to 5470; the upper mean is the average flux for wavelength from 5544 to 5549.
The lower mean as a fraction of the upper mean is 1.02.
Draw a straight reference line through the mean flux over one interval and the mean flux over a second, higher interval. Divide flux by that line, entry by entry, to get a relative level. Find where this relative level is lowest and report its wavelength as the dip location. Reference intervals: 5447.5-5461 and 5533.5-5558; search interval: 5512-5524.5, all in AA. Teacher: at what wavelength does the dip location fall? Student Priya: 5515.01 AA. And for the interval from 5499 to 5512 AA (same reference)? 5503.59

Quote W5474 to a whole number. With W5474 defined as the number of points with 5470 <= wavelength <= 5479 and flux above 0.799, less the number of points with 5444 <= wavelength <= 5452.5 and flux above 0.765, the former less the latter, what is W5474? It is -2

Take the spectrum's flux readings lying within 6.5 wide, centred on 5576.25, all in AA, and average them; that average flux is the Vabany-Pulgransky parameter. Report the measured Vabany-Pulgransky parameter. 0.745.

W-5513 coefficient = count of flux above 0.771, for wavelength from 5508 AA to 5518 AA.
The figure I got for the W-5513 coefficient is 3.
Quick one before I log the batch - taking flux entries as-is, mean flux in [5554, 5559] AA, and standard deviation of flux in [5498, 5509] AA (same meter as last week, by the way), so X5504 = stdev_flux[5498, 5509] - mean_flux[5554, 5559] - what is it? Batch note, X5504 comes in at -0.69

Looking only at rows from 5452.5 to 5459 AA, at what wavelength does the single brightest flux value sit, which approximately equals 5454.39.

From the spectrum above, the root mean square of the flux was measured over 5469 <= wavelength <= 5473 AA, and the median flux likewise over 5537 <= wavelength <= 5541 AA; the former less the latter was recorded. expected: 0.00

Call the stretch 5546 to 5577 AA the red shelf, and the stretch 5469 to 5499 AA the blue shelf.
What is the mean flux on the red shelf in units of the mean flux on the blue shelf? 1.00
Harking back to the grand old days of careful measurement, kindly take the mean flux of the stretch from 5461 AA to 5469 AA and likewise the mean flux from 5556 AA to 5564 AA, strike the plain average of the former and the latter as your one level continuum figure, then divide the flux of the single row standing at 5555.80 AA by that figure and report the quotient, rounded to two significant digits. 0.92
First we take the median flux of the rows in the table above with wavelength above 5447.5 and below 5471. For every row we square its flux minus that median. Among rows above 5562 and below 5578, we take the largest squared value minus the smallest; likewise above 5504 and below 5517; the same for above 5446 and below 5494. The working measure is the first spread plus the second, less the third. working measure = -0.013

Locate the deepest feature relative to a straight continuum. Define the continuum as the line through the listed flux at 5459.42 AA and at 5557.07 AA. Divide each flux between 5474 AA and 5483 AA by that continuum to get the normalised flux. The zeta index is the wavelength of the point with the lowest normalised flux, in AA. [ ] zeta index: 5478.31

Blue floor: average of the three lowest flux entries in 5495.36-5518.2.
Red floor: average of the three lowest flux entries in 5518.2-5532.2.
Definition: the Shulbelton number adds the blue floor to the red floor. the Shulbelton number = 1.38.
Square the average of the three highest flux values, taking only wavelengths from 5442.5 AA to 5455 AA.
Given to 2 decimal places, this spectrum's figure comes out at 0.70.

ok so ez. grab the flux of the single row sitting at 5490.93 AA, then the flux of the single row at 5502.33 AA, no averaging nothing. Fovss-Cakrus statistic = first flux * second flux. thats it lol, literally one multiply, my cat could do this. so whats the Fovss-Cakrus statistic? 0.61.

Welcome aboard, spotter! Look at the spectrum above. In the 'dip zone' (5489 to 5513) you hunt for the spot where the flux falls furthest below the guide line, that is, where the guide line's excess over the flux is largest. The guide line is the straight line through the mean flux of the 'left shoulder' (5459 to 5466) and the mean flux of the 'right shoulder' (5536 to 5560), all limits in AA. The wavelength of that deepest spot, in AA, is 5503.59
